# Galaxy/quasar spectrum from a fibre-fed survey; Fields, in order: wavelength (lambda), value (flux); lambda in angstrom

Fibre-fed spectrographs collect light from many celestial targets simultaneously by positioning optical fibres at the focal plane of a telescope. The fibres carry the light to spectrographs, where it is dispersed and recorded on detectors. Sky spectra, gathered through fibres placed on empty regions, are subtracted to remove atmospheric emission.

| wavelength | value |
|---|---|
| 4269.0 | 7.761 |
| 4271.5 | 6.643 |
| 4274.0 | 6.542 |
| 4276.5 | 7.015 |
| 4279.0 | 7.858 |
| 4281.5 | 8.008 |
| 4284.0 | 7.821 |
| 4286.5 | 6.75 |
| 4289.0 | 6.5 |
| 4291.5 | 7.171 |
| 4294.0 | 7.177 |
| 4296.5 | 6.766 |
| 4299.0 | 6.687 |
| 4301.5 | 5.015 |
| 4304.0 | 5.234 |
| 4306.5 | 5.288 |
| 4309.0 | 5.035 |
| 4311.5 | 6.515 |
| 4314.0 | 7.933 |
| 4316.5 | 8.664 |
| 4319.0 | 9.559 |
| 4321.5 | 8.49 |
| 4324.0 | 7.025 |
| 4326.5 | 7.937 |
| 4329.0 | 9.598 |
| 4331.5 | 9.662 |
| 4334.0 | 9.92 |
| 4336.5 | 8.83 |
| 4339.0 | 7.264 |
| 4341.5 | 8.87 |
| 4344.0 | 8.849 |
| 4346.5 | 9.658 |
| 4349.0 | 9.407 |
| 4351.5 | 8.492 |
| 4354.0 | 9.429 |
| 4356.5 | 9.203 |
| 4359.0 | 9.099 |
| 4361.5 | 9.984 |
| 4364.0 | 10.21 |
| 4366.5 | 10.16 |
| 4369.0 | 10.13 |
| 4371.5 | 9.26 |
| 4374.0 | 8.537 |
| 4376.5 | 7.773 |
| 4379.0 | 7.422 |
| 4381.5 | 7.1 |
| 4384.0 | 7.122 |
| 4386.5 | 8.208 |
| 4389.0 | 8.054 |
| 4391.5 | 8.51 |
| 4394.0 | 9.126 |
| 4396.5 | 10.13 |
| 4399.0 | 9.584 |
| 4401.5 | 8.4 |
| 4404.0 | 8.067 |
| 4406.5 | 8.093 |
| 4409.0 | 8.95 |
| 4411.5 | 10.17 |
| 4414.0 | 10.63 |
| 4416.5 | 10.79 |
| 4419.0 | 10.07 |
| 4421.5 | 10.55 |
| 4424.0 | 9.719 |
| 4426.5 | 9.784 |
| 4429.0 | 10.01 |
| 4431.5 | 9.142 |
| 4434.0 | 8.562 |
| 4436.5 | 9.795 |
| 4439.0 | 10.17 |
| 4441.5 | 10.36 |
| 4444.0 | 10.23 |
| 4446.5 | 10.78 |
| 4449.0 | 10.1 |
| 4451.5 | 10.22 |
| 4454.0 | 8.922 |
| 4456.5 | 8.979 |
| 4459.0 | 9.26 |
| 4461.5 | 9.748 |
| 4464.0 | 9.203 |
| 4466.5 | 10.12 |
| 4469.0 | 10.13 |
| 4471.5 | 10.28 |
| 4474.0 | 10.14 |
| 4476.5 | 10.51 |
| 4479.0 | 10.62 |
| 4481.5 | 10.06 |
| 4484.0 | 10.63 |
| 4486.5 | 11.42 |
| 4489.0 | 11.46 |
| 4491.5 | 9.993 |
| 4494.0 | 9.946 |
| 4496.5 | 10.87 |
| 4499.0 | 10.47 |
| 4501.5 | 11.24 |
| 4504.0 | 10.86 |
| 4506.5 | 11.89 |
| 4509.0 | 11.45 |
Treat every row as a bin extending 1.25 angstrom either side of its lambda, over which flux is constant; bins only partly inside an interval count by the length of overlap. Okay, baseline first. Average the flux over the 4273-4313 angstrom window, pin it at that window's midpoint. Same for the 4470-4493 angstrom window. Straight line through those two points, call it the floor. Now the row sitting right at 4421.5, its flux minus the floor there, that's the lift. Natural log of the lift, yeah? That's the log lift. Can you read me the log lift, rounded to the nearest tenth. 0.2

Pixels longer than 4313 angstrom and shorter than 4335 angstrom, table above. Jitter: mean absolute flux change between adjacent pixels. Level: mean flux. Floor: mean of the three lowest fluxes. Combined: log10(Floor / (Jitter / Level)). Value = 1.88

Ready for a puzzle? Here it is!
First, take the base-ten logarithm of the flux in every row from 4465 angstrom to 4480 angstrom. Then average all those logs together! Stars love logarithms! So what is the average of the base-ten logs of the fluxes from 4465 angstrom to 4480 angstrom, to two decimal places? 1.01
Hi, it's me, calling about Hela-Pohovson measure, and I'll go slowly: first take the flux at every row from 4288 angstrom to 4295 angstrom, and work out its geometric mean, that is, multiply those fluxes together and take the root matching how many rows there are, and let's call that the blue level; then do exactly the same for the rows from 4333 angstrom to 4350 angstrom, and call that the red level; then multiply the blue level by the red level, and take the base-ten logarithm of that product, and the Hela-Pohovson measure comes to 1.79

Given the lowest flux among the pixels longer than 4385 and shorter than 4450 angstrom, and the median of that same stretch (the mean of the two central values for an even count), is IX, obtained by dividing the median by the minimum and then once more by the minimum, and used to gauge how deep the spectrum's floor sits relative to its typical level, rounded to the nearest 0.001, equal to 0.151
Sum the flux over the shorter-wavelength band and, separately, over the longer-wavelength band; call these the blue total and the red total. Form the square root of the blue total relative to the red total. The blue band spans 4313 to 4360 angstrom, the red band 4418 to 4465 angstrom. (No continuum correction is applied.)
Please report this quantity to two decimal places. 0.95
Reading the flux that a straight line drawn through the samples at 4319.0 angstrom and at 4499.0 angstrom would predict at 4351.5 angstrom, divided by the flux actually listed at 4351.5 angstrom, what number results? 1.15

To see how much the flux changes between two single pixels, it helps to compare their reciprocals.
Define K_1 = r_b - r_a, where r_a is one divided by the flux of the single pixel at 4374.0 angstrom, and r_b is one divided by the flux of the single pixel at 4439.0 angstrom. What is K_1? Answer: -0.019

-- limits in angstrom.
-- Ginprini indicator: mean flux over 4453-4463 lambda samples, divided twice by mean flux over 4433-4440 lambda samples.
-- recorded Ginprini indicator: 0.102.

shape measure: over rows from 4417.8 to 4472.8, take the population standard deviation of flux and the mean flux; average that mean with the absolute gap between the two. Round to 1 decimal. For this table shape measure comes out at 9.5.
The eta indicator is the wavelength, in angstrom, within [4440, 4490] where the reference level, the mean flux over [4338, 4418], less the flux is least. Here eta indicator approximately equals 4489.0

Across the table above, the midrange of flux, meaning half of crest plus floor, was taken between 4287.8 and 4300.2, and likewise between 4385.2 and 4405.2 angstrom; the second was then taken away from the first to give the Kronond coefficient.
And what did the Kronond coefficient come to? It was -2.3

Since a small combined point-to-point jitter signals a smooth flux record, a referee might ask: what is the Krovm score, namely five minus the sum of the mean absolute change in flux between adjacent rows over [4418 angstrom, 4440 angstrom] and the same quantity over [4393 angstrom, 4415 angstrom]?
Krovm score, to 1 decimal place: 3.7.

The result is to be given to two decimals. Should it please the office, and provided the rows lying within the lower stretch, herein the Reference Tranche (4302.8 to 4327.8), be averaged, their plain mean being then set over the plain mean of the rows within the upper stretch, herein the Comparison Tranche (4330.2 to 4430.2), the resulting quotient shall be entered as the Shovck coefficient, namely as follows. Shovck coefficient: 0.79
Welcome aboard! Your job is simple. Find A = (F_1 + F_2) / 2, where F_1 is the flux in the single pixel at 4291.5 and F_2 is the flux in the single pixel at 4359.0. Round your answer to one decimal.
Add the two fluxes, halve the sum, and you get 8.1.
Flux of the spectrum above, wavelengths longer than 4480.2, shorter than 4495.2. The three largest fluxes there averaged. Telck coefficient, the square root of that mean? 3.34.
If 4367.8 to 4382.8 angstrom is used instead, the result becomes 3.05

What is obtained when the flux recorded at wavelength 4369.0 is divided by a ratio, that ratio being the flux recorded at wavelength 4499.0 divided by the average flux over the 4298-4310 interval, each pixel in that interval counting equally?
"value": 5.3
